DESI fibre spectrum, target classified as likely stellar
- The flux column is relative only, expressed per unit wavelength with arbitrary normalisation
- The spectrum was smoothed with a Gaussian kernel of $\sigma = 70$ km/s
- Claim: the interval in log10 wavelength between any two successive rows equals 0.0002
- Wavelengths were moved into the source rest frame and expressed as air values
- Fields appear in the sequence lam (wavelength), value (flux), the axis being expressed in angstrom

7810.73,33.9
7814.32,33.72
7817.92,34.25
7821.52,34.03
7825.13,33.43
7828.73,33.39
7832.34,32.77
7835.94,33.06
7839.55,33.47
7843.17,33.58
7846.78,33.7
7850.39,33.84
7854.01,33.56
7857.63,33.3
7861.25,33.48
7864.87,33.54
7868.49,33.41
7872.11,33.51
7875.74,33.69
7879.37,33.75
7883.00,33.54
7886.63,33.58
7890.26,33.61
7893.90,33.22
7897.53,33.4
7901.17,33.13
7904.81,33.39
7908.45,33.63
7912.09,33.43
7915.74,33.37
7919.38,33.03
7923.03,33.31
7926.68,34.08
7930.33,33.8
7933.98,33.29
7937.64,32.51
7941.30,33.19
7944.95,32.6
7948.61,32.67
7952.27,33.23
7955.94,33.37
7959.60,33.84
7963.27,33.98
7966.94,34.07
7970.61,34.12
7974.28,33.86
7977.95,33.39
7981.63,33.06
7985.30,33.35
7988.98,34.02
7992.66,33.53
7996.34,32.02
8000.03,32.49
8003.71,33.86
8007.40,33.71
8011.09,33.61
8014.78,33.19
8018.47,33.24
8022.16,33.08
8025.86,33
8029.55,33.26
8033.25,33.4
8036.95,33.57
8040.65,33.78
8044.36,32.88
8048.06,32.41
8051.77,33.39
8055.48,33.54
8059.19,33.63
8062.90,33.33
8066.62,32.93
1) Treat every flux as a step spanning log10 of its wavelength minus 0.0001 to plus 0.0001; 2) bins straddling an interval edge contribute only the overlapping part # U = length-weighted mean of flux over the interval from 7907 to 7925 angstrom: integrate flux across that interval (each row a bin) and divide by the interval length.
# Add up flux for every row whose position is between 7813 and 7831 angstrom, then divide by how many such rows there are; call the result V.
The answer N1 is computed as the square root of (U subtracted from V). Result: 0.64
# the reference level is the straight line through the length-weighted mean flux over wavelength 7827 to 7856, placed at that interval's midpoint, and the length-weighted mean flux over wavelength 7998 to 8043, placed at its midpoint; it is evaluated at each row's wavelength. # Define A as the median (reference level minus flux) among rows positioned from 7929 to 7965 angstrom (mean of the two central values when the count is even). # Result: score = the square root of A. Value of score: 0.33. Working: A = 0.110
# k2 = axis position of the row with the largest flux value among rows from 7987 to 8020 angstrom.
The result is 7988.98 angstrom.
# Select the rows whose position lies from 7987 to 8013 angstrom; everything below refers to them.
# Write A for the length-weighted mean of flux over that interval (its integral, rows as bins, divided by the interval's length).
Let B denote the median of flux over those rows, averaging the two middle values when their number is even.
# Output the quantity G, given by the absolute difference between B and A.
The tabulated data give 0.30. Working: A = 33.3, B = 33.61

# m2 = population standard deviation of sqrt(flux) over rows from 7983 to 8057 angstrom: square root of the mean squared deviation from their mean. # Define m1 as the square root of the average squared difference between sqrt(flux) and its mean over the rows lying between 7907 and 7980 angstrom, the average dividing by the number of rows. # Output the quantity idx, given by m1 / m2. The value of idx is 1.0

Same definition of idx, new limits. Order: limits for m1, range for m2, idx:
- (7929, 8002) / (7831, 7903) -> 2.4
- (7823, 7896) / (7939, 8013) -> 0.4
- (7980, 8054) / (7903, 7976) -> 1.0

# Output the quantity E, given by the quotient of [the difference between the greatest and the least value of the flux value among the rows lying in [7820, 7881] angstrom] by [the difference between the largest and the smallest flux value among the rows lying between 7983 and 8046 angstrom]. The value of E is 0.6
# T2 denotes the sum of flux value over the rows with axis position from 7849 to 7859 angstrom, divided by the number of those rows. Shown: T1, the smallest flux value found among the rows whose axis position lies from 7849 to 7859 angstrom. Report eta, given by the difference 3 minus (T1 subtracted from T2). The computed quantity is 2.7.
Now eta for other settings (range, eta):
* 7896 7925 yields 2.7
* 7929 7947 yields 2.4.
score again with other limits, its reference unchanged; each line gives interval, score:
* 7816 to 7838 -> 0.11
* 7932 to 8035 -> 0.19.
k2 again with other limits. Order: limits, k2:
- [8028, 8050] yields 8040.65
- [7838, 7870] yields 7850.39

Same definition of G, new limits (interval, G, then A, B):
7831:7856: 0.12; 33.4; 33.56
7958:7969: 0.03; 34.0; 33.98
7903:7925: 0.01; 33.4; 33.38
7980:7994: 0.07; 33.5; 33.44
